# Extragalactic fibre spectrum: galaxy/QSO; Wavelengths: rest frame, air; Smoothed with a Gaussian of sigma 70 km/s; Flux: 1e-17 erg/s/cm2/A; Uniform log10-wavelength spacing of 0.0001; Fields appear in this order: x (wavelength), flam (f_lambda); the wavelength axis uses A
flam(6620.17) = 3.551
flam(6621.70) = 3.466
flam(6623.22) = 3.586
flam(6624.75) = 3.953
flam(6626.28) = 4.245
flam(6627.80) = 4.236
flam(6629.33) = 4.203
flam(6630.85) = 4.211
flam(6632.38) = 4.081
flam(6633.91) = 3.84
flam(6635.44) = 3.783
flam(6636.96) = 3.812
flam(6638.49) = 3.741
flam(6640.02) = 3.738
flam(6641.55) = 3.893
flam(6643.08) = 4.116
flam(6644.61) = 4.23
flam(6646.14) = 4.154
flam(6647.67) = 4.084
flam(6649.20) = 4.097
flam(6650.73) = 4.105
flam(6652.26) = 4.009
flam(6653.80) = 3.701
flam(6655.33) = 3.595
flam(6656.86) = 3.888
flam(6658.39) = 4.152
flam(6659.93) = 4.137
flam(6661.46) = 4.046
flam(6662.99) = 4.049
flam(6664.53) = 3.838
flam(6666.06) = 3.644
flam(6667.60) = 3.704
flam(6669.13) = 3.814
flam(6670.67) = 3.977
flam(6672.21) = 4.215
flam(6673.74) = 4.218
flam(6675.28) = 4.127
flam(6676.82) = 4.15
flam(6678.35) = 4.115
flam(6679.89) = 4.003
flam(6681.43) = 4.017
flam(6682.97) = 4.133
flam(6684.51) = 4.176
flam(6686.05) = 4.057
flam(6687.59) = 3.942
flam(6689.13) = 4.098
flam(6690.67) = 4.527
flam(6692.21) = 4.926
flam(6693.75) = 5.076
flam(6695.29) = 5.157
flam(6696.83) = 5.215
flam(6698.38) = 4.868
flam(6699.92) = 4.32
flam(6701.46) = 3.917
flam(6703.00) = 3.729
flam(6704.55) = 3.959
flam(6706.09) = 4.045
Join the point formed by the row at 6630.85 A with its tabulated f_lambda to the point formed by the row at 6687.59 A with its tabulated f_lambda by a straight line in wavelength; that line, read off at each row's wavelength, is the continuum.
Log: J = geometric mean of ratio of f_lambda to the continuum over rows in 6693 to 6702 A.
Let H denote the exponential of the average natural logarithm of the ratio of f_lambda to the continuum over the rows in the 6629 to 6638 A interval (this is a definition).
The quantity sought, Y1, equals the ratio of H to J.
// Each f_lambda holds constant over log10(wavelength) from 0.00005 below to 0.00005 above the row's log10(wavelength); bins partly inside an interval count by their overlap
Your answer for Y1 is 0.78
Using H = 0.95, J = 1.22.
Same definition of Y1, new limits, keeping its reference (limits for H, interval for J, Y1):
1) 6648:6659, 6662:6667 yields 1.01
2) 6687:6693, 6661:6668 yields 1.17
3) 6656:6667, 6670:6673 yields 0.96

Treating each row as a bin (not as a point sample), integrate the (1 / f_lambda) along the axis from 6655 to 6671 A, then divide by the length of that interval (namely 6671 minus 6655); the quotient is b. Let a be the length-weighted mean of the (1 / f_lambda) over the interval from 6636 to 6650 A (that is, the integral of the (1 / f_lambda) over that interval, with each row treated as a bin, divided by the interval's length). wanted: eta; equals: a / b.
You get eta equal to 0.98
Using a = 0.252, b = 0.257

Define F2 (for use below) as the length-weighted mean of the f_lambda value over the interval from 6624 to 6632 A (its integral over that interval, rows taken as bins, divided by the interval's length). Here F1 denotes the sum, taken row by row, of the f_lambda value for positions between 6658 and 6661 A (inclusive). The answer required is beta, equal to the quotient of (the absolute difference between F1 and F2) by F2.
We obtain 1.0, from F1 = 8.3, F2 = 4.17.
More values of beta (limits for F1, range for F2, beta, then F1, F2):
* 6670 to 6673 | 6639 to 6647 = 1.0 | 8.2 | 4.02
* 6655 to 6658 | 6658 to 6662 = 0.8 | 7.5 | 4.11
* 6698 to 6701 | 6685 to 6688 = 1.3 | 9.2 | 4.02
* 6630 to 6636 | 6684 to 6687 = 2.9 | 15.9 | 4.10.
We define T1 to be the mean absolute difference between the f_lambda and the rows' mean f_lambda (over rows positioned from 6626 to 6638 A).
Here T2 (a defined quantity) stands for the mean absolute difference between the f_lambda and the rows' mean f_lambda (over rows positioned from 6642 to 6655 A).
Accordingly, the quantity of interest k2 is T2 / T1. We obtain 0.6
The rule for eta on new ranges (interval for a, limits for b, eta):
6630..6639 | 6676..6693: 1.07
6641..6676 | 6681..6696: 1.10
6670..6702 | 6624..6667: 0.92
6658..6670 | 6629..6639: 1.01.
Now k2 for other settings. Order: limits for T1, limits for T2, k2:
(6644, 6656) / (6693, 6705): 3.1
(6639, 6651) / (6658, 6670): 1.5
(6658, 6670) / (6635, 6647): 1.0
